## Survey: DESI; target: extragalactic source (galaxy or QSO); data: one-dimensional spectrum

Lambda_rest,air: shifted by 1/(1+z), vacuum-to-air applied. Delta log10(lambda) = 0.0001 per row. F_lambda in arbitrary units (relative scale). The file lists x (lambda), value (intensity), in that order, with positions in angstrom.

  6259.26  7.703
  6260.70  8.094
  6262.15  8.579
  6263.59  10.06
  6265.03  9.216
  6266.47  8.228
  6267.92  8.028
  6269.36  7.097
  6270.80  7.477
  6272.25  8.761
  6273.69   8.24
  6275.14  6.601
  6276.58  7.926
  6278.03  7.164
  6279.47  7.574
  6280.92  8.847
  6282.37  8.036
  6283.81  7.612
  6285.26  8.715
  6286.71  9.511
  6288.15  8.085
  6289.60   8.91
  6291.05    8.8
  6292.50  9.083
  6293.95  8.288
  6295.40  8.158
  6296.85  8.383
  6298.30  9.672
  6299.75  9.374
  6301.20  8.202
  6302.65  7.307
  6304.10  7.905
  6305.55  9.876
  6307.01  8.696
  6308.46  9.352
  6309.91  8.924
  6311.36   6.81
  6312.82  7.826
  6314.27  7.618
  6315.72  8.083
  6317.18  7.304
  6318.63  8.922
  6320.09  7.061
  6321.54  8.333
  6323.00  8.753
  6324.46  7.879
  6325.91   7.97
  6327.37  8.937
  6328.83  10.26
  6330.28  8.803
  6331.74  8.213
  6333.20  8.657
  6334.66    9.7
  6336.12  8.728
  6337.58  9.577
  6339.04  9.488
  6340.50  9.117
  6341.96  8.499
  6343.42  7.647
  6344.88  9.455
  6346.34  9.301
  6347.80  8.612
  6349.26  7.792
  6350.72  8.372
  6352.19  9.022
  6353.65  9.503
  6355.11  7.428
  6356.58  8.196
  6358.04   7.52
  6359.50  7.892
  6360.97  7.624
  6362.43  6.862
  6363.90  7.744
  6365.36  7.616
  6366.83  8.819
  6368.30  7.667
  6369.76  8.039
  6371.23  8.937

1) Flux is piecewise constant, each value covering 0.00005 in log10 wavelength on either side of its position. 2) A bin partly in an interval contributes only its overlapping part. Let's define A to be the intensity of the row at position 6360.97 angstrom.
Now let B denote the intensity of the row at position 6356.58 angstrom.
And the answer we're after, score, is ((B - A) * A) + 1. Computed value 5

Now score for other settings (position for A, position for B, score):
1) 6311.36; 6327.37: 15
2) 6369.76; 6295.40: 2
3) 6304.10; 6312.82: 0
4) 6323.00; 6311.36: -16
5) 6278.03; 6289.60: 14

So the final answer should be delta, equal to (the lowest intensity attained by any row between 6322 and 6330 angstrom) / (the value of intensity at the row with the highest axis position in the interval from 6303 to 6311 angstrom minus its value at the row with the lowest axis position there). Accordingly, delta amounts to 8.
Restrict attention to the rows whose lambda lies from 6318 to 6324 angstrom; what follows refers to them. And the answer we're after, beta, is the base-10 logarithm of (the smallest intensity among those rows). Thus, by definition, 0.849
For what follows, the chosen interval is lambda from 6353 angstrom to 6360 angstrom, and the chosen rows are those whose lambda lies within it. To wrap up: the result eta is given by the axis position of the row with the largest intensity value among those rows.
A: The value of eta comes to 6353.65 angstrom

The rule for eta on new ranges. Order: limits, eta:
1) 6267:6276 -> 6272.25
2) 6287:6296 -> 6292.50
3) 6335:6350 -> 6337.58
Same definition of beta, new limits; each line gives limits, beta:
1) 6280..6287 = 0.881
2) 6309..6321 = 0.833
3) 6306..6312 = 0.833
